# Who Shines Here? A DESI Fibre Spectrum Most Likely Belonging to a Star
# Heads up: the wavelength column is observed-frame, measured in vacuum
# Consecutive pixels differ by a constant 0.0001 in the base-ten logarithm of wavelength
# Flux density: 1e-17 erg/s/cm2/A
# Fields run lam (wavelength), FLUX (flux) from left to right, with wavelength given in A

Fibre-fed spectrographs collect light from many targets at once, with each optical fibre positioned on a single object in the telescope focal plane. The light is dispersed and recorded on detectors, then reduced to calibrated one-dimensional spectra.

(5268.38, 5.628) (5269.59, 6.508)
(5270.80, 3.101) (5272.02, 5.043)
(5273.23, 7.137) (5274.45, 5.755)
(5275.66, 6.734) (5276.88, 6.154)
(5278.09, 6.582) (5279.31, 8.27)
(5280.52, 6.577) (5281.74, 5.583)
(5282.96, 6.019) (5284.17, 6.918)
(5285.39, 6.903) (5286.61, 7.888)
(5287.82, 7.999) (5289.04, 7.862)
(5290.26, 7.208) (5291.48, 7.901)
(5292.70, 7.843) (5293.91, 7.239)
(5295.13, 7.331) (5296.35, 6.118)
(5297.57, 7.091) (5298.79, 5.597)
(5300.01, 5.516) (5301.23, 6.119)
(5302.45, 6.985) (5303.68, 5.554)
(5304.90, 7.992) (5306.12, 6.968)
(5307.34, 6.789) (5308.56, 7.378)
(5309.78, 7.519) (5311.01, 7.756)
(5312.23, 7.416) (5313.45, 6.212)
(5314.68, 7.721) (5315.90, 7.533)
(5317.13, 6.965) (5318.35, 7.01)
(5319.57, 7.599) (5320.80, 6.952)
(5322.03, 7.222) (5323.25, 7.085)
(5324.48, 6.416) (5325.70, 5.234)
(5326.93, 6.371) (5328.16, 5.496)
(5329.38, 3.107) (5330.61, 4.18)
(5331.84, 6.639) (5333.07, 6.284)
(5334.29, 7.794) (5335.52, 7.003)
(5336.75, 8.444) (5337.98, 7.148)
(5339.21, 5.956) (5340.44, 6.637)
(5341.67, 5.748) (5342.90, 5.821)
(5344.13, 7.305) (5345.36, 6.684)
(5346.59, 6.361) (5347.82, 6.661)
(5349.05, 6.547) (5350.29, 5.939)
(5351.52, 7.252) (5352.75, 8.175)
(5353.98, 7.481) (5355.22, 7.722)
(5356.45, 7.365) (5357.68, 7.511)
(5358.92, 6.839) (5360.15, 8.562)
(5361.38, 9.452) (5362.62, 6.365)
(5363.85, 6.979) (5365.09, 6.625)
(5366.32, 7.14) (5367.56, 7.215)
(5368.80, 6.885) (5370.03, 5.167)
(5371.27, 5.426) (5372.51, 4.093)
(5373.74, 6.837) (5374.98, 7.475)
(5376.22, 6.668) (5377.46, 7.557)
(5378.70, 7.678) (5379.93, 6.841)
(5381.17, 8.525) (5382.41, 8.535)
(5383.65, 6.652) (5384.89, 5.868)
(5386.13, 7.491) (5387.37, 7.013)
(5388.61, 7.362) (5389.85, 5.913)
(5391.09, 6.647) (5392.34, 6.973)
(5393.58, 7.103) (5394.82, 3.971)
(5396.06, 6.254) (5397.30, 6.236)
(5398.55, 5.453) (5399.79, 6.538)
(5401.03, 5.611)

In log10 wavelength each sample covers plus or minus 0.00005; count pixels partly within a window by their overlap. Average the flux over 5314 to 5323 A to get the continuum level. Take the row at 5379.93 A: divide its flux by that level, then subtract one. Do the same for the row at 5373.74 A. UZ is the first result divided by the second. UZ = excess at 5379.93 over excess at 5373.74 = 1.0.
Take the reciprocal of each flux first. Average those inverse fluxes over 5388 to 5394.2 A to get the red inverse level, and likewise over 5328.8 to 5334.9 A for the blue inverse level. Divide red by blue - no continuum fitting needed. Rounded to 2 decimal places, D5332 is 0.74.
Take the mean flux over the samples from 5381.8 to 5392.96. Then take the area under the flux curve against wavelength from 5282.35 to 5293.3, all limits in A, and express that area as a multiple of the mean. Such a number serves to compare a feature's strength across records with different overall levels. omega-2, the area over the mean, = 11.7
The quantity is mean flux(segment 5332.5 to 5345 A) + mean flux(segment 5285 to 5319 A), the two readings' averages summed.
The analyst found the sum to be 13.9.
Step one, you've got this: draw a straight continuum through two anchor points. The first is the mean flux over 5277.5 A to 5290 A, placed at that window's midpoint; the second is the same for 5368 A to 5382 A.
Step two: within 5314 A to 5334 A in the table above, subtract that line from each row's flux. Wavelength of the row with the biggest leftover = 5314.68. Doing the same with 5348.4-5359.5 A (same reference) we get 5352.75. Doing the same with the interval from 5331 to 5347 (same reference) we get 5336.75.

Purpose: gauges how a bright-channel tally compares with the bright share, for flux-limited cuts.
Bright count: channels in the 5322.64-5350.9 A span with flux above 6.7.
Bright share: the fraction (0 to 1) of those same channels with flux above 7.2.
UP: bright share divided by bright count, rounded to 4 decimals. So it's 0.0217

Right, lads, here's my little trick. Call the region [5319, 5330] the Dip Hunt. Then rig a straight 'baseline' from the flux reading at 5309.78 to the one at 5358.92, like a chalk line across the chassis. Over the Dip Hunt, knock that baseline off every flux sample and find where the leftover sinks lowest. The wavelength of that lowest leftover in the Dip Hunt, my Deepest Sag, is 5329.38 A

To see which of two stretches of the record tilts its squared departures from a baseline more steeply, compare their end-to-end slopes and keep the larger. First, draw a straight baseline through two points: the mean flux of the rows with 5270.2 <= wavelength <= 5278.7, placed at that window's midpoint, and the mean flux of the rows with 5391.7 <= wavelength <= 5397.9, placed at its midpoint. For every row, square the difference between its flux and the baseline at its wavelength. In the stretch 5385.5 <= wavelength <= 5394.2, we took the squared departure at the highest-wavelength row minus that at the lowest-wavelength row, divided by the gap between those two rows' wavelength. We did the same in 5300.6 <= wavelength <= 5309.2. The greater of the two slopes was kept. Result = 0.30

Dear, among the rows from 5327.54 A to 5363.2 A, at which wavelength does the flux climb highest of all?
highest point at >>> 5361.38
